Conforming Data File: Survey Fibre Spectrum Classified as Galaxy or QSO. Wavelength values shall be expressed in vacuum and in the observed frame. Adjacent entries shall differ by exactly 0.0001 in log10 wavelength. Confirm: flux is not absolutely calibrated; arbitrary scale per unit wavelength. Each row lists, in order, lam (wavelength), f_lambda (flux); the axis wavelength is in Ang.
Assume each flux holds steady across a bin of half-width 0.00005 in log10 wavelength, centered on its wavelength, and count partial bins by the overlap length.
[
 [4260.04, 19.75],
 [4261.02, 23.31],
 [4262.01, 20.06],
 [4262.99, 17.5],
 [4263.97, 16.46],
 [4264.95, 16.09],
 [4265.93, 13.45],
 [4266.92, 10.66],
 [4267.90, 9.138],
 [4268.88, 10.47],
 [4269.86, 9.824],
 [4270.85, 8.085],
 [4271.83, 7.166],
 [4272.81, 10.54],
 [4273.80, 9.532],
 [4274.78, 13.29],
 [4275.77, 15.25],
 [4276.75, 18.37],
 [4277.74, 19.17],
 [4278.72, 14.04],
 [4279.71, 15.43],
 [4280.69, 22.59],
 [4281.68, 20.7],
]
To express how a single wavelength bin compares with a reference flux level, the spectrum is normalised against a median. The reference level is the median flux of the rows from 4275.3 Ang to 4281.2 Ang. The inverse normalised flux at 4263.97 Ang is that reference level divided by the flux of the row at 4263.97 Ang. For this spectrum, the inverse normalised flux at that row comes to 1.03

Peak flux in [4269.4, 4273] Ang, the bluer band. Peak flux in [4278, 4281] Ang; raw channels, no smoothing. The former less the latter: -12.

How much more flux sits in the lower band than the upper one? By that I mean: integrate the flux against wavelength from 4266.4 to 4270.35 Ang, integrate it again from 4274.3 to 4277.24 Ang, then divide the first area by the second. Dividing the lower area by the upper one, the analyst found 0.9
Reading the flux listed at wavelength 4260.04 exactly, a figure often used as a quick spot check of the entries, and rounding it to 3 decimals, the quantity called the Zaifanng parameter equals 19.750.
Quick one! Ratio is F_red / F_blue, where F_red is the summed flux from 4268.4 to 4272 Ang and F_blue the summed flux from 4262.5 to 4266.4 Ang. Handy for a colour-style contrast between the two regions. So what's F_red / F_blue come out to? 0.6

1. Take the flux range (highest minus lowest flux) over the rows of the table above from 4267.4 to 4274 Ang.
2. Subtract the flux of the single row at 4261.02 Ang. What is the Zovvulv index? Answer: -20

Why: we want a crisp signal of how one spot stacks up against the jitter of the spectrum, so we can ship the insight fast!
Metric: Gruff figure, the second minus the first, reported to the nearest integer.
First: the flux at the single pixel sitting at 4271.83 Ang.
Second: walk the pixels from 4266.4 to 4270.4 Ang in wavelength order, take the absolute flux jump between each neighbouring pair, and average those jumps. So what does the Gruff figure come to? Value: -6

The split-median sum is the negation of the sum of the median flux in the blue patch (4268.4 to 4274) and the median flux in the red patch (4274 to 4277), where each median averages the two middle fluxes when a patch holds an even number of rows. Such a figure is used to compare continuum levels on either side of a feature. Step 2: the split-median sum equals -25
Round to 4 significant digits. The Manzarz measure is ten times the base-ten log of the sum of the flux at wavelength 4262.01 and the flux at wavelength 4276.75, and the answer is 15.85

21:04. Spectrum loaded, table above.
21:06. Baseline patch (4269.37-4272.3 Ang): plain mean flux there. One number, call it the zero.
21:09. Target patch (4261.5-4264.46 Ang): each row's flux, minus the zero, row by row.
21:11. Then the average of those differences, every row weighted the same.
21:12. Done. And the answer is 10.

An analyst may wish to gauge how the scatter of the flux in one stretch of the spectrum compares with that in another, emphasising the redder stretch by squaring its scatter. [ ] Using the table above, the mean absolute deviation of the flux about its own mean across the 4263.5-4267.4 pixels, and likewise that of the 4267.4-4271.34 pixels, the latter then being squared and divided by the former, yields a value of 0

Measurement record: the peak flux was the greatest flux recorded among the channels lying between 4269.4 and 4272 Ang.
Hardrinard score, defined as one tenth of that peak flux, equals 0.98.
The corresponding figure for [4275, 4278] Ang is 1.92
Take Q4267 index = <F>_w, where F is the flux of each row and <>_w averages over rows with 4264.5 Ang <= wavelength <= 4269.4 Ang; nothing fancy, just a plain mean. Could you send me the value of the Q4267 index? 12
